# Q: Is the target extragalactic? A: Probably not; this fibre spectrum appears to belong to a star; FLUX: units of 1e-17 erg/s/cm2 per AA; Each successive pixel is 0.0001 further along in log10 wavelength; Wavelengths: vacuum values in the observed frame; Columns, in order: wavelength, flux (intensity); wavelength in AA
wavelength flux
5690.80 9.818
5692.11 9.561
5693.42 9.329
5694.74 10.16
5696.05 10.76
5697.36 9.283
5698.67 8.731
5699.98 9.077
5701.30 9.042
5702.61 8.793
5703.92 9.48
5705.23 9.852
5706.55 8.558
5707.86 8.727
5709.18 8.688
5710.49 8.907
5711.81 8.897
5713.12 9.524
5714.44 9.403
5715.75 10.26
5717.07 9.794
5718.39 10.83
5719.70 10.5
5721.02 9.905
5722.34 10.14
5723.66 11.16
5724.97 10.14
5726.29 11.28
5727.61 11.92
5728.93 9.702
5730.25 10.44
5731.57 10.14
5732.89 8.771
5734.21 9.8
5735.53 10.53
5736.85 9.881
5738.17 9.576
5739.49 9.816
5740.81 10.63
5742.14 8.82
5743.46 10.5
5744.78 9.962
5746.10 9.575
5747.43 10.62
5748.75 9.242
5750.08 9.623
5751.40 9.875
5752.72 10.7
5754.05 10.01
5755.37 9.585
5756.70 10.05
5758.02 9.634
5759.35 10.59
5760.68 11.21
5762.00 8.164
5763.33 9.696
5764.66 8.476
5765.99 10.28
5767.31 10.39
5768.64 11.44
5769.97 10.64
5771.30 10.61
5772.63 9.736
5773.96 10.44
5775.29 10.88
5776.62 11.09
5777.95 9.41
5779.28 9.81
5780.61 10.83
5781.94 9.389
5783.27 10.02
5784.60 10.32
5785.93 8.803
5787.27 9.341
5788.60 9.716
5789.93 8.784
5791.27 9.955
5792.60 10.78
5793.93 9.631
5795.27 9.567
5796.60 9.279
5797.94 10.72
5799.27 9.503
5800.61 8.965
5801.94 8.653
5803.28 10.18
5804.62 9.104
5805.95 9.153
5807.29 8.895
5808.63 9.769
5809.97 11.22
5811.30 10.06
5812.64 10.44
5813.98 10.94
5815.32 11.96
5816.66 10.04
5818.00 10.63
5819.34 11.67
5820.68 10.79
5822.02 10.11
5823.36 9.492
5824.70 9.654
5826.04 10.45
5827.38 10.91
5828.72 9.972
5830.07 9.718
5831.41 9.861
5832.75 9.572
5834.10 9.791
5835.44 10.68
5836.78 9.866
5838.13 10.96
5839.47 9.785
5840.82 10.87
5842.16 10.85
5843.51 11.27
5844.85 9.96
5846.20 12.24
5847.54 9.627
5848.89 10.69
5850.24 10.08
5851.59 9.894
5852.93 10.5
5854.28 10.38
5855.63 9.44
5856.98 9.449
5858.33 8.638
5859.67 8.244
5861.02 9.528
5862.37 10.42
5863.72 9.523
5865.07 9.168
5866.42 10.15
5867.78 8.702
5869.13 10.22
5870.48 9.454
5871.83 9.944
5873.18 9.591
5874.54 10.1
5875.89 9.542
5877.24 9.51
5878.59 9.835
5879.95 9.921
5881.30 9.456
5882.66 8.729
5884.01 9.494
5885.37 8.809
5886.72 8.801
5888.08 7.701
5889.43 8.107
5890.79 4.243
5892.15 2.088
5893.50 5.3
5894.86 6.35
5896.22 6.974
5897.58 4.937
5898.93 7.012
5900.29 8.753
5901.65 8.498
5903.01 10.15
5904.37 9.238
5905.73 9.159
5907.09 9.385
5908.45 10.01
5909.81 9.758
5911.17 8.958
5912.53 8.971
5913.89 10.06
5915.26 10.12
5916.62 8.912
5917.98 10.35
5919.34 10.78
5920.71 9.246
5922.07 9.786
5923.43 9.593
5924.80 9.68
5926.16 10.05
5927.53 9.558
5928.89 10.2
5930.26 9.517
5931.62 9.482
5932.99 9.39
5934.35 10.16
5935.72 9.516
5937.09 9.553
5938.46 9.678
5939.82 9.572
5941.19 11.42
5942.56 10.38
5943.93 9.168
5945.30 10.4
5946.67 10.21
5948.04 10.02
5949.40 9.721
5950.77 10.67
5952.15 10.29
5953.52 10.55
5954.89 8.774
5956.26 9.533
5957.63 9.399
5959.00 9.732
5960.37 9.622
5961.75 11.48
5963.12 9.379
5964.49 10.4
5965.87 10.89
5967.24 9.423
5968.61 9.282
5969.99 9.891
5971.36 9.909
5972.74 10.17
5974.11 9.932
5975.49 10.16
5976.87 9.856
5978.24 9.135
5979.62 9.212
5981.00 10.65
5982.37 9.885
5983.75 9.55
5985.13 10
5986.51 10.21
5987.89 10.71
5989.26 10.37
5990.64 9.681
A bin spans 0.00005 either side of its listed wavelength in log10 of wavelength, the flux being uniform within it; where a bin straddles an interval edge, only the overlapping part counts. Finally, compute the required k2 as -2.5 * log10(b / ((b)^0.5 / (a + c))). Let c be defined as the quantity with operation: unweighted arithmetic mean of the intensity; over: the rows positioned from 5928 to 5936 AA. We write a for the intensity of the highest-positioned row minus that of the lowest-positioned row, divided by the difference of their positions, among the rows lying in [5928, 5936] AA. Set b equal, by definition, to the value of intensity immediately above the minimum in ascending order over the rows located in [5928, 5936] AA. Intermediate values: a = -0.100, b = 9.482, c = 9.7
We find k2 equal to -3.68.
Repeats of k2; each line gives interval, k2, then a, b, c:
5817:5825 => -3.76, -0.146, 9.654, 10.4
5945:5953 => -3.77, -0.016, 10.02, 10.2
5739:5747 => -3.71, -0.036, 9.575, 9.9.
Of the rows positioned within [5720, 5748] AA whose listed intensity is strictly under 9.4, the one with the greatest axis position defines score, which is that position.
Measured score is 5742.14 AA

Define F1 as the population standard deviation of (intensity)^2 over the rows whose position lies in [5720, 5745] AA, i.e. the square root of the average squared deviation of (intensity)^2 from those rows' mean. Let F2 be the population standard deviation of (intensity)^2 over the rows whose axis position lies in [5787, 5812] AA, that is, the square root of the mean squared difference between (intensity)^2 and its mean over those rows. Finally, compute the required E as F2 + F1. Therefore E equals 29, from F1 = 15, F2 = 13.6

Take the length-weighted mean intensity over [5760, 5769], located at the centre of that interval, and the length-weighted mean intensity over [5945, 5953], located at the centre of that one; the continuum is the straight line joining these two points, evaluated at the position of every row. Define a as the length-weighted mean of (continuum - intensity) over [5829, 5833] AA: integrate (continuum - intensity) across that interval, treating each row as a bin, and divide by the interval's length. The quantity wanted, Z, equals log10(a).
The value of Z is -0.6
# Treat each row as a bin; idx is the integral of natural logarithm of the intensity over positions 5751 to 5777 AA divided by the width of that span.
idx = 2.32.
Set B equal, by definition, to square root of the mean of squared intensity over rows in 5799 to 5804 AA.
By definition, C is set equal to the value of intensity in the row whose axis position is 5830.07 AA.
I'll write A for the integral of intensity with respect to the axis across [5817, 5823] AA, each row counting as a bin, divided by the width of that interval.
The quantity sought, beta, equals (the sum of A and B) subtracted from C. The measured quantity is -10.3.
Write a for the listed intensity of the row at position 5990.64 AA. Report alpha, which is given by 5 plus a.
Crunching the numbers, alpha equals 14.7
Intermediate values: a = 9.681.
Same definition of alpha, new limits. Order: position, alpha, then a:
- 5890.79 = 9.2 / 4.243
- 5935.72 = 14.5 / 9.516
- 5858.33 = 13.6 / 8.638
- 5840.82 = 15.9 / 10.87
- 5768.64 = 16.4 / 11.44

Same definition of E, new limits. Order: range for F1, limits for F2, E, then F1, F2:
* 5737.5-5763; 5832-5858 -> 29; 14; 15.1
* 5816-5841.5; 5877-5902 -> 40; 12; 27.7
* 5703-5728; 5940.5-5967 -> 33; 19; 14.5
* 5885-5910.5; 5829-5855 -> 43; 28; 14.4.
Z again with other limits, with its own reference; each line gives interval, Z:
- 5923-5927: -0.4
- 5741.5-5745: -0.9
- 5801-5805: -0.2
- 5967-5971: -0.2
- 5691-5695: -0.9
